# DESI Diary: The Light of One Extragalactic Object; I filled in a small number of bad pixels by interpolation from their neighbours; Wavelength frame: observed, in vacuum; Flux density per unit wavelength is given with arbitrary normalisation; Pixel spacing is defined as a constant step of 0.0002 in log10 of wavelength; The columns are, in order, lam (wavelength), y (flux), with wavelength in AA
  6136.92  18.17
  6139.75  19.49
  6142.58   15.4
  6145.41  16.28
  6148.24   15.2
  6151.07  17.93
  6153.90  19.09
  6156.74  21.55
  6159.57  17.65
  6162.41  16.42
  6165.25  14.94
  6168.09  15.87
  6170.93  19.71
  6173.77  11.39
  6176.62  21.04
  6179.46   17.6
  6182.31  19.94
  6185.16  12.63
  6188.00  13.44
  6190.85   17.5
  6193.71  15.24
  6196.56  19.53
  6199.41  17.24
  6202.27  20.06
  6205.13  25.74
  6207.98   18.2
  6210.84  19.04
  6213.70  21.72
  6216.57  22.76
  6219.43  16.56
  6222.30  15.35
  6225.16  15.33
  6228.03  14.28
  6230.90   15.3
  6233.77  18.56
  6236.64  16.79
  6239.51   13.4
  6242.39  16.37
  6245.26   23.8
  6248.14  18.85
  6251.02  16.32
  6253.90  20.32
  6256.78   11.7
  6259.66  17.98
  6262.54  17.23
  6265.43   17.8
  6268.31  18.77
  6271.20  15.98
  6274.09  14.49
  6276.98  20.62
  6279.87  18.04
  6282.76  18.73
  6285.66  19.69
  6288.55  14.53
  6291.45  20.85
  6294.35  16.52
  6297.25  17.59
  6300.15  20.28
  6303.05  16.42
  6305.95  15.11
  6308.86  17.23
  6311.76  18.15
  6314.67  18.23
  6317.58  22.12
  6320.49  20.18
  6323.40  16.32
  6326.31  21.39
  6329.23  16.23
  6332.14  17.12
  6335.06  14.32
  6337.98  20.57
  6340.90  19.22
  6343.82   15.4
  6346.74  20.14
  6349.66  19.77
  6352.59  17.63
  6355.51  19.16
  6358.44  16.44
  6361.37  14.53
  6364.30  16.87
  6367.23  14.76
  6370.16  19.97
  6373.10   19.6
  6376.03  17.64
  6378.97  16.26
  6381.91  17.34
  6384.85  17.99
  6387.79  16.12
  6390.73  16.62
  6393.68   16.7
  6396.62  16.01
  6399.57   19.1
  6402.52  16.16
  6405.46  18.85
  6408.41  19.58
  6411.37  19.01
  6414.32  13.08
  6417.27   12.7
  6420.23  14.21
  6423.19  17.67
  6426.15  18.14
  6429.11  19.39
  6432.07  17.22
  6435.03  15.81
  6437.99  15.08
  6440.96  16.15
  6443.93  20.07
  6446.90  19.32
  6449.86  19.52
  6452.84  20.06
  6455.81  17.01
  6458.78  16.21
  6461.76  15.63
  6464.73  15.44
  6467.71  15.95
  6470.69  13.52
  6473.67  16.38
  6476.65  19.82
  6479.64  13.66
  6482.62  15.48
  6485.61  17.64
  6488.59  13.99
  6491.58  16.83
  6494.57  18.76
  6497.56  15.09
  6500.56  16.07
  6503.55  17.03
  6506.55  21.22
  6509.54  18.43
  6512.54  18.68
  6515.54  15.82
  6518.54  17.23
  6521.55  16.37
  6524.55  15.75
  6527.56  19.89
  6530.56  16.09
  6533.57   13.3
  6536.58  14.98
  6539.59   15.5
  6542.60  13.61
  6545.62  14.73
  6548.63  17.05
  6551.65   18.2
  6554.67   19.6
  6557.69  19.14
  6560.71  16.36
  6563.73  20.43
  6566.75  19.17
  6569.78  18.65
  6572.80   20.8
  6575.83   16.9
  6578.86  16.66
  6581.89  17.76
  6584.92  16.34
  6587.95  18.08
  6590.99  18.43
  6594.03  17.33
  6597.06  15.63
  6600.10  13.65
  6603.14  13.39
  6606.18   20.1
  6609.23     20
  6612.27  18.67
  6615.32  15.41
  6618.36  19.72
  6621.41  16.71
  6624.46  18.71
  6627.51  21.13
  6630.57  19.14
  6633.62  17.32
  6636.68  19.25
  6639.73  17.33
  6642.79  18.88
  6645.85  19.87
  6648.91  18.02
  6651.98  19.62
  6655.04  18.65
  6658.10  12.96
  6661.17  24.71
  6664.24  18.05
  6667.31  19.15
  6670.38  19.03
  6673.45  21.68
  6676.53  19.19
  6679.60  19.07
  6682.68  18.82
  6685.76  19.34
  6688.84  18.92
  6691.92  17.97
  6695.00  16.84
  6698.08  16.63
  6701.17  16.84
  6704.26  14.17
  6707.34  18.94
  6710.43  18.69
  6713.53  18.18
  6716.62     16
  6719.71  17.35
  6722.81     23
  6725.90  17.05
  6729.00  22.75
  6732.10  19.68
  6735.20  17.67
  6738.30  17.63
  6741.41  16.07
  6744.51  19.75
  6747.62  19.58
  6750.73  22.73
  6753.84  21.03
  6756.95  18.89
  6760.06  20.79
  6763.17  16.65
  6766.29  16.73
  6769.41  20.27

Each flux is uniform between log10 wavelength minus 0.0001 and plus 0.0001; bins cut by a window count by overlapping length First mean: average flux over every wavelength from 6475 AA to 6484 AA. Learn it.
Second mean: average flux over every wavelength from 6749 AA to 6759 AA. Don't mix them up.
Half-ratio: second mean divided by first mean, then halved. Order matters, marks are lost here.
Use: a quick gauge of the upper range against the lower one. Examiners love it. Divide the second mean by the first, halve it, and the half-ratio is 0.64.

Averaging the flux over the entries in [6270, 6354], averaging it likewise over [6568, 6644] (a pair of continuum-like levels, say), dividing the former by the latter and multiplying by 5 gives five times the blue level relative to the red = 5.05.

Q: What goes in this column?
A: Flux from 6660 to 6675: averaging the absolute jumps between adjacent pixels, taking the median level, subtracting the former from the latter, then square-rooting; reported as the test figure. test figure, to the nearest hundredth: 4.06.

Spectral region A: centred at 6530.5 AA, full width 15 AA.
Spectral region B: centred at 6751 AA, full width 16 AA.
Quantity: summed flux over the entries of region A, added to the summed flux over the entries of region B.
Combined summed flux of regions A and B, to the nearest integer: 182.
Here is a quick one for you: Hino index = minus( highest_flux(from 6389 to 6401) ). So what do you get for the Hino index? -19.1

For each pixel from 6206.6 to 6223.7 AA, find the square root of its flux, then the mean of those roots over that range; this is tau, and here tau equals 4.34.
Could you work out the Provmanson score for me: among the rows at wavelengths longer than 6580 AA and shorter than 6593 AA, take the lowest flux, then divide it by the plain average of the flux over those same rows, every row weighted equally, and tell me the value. 0.93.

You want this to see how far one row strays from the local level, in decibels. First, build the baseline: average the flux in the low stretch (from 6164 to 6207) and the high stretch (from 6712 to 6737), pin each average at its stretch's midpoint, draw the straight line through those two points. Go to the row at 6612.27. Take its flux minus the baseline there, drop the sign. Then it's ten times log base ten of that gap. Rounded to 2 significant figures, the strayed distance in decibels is -17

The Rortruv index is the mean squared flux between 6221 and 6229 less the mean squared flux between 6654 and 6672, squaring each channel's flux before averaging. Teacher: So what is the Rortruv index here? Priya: -139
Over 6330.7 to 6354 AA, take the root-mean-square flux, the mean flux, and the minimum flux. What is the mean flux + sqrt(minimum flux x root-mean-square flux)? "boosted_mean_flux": 34.1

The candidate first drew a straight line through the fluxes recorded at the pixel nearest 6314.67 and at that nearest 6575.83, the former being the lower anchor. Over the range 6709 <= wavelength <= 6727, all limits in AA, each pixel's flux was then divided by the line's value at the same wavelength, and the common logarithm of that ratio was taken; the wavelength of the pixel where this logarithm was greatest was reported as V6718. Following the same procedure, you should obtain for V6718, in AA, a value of 6722.81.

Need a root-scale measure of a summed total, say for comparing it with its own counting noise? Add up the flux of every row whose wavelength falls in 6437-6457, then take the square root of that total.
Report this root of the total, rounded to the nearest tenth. 11.3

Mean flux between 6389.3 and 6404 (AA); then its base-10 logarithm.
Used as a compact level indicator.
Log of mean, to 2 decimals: 1.23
